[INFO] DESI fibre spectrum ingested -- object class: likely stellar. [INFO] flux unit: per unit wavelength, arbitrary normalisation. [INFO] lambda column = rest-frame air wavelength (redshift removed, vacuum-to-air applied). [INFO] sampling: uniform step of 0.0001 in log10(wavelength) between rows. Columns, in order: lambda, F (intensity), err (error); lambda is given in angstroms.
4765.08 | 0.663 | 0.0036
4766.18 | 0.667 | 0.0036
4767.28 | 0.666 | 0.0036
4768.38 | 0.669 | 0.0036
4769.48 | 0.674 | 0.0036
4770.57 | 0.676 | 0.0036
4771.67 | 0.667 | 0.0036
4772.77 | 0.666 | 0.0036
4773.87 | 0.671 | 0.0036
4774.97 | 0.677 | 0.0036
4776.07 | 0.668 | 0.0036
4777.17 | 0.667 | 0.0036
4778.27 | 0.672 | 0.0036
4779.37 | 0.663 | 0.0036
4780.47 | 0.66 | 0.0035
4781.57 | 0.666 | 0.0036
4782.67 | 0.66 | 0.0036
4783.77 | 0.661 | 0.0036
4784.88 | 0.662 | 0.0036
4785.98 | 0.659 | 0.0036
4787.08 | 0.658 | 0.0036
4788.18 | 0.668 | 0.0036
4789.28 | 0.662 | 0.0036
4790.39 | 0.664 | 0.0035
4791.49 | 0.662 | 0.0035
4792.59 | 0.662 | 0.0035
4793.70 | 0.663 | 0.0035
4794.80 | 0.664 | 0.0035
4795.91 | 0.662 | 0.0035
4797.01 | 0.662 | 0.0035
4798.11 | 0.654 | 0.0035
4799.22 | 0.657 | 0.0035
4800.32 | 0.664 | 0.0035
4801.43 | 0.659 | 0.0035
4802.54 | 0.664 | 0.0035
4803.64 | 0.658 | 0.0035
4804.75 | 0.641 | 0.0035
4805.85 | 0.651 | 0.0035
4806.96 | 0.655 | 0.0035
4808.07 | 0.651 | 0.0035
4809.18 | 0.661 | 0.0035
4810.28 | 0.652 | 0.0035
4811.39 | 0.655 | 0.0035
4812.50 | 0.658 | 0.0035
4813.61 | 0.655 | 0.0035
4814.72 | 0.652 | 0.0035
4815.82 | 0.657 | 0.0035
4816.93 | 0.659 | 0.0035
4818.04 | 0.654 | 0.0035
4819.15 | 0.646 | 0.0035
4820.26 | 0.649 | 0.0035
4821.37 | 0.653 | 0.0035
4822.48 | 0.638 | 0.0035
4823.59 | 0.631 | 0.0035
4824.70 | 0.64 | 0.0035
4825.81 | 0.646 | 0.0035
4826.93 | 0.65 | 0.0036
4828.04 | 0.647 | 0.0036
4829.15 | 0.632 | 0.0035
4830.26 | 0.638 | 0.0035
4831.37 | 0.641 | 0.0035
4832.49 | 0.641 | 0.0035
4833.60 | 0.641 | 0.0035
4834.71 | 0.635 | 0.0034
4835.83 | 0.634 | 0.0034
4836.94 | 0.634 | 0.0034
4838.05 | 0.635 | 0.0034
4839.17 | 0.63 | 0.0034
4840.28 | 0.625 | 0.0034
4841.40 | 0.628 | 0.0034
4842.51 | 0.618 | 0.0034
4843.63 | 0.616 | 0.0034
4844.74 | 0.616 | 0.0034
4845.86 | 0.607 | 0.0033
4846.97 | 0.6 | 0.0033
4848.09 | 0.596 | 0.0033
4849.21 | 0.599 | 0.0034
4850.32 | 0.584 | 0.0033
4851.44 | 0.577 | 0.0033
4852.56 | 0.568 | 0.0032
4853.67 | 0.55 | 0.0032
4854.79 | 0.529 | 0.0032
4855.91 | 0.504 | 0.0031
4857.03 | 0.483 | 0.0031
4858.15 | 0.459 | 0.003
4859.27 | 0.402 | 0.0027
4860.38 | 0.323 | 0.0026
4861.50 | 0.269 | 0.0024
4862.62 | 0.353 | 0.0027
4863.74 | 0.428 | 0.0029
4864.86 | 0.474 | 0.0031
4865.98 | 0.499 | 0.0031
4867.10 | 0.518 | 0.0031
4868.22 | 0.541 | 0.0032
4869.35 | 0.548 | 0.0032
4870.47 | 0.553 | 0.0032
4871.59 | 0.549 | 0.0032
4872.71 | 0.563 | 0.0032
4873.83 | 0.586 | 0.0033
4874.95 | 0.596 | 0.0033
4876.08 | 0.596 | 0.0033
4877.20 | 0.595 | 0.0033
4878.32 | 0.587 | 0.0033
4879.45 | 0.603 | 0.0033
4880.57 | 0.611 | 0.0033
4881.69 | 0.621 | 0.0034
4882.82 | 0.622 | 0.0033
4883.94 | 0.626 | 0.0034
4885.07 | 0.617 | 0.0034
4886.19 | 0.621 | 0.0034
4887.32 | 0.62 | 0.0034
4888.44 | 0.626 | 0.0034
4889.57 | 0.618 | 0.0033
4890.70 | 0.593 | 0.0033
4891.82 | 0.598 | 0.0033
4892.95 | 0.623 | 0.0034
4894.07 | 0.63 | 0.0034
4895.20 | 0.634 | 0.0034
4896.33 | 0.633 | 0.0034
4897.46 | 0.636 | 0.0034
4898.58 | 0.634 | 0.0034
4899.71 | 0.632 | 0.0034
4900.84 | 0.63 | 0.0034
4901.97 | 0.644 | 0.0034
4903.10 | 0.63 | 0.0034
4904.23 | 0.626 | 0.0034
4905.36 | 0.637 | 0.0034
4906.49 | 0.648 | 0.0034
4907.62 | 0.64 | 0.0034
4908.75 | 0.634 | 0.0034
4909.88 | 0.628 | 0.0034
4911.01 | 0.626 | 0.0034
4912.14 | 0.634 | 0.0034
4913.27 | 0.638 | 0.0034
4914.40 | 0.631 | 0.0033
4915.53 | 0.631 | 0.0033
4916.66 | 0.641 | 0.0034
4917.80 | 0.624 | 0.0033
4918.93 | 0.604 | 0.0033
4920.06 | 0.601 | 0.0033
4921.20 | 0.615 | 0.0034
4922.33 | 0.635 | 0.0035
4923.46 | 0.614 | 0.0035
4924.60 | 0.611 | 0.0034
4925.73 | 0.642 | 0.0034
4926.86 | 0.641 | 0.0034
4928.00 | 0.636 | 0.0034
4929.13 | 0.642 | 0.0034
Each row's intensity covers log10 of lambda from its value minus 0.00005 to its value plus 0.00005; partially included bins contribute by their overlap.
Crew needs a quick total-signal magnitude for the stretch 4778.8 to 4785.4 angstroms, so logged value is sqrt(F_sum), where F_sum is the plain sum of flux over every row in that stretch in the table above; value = 1.99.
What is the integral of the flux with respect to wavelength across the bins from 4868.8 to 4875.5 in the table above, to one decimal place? 3.8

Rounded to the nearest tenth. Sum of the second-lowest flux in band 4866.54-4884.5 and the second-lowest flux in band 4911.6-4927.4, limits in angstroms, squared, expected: 1.3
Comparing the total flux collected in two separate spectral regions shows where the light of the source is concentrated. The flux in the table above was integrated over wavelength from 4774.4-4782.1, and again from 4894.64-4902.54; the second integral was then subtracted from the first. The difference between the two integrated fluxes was 0.13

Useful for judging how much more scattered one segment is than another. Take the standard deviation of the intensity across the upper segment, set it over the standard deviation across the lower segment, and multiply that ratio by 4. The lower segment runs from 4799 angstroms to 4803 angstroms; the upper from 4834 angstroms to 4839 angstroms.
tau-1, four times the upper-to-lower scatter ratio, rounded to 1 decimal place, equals 0.6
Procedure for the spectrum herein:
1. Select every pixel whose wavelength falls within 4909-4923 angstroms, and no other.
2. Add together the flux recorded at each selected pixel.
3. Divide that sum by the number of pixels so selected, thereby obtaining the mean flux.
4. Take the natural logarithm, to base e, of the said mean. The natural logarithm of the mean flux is -0.47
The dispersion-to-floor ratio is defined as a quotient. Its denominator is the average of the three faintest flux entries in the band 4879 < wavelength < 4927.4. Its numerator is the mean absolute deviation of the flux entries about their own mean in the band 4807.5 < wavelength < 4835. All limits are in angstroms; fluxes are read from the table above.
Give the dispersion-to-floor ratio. 0.012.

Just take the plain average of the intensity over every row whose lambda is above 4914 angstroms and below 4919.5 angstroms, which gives 0.626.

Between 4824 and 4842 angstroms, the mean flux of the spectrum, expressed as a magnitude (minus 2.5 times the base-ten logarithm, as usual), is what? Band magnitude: 0.49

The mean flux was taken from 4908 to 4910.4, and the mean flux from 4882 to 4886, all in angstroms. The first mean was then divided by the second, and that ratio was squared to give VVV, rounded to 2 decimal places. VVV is 1.03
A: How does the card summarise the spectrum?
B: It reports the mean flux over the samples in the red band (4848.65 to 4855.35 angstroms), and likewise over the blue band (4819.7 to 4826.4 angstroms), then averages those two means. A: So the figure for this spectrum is 0.605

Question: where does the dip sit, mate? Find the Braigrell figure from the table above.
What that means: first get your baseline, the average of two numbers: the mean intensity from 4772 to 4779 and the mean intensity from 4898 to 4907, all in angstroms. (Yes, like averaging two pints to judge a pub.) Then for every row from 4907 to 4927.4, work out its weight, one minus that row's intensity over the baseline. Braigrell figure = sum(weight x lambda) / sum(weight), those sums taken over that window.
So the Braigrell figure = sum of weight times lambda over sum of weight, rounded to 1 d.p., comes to 4918.0 angstroms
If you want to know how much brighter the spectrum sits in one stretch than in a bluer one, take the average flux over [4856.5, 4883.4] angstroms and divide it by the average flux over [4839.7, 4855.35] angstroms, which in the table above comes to 0.87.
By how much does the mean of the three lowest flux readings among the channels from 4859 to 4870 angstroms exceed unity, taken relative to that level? -0.685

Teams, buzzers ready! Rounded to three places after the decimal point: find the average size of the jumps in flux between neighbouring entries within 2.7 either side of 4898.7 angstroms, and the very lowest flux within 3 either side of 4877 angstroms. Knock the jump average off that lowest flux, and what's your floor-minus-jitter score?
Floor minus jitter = 0.585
